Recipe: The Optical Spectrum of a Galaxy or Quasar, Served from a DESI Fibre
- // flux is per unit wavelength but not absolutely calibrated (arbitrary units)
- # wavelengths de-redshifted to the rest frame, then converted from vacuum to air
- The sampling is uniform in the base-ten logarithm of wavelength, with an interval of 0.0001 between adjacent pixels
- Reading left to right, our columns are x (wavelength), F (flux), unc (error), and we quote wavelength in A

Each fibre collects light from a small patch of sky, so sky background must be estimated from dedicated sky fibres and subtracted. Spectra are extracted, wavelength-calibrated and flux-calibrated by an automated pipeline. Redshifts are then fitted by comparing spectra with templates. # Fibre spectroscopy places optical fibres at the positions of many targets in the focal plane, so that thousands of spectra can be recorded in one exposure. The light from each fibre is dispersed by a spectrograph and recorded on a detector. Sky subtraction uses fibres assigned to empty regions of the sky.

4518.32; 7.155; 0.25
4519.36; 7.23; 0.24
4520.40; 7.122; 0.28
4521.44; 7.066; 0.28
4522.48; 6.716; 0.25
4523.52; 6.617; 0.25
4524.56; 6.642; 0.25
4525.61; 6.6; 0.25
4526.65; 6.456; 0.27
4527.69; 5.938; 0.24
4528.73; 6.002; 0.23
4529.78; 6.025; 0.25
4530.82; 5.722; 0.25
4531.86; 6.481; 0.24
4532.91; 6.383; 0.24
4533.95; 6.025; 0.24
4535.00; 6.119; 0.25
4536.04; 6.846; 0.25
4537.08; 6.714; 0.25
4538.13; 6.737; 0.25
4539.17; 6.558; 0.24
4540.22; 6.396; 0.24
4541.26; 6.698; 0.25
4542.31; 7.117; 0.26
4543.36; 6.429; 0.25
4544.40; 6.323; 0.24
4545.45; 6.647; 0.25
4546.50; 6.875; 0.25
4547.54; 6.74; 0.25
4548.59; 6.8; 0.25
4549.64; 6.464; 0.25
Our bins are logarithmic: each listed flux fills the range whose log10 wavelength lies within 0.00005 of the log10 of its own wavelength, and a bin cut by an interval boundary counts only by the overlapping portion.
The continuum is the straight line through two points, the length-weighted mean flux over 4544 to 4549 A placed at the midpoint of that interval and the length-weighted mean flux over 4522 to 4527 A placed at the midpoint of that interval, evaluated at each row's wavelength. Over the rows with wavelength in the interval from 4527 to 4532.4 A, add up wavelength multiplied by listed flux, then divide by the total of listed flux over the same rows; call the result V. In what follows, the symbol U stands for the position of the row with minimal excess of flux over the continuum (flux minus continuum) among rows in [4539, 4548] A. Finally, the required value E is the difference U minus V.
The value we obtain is 14.6 A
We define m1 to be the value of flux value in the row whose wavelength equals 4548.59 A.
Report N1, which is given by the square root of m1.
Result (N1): 2.61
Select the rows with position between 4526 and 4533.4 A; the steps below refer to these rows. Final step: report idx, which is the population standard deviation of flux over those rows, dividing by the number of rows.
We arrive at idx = 0.27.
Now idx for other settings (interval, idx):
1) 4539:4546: 0.25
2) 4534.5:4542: 0.23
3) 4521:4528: 0.31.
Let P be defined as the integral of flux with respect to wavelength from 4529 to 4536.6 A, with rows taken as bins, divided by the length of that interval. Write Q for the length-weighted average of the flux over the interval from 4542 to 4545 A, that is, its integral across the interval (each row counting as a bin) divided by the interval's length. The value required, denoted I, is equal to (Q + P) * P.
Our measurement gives 80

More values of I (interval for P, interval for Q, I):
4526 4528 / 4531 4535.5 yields 78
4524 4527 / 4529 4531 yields 82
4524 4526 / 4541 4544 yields 88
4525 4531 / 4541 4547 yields 79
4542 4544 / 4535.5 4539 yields 90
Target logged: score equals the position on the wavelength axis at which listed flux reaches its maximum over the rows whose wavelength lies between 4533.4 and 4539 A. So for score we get 4536.04 A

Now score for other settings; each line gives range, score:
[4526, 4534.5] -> 4531.86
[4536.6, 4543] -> 4542.31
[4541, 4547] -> 4542.31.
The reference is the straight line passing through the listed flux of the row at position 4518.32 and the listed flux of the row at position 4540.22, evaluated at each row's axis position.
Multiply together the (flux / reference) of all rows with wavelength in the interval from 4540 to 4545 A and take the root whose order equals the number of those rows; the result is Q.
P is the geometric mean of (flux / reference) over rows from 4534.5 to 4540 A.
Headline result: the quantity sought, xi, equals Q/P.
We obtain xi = 1.03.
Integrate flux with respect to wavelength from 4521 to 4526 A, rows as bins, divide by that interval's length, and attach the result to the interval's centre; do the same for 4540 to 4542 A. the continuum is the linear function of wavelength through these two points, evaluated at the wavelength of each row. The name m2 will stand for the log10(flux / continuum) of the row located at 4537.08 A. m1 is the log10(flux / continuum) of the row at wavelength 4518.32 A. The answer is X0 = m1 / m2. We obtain 6.6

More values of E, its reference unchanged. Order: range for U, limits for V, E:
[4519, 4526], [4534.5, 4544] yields -13.6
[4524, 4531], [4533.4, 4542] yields -6.8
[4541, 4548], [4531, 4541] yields 8.3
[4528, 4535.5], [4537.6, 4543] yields -9.4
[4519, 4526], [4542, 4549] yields -19.8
